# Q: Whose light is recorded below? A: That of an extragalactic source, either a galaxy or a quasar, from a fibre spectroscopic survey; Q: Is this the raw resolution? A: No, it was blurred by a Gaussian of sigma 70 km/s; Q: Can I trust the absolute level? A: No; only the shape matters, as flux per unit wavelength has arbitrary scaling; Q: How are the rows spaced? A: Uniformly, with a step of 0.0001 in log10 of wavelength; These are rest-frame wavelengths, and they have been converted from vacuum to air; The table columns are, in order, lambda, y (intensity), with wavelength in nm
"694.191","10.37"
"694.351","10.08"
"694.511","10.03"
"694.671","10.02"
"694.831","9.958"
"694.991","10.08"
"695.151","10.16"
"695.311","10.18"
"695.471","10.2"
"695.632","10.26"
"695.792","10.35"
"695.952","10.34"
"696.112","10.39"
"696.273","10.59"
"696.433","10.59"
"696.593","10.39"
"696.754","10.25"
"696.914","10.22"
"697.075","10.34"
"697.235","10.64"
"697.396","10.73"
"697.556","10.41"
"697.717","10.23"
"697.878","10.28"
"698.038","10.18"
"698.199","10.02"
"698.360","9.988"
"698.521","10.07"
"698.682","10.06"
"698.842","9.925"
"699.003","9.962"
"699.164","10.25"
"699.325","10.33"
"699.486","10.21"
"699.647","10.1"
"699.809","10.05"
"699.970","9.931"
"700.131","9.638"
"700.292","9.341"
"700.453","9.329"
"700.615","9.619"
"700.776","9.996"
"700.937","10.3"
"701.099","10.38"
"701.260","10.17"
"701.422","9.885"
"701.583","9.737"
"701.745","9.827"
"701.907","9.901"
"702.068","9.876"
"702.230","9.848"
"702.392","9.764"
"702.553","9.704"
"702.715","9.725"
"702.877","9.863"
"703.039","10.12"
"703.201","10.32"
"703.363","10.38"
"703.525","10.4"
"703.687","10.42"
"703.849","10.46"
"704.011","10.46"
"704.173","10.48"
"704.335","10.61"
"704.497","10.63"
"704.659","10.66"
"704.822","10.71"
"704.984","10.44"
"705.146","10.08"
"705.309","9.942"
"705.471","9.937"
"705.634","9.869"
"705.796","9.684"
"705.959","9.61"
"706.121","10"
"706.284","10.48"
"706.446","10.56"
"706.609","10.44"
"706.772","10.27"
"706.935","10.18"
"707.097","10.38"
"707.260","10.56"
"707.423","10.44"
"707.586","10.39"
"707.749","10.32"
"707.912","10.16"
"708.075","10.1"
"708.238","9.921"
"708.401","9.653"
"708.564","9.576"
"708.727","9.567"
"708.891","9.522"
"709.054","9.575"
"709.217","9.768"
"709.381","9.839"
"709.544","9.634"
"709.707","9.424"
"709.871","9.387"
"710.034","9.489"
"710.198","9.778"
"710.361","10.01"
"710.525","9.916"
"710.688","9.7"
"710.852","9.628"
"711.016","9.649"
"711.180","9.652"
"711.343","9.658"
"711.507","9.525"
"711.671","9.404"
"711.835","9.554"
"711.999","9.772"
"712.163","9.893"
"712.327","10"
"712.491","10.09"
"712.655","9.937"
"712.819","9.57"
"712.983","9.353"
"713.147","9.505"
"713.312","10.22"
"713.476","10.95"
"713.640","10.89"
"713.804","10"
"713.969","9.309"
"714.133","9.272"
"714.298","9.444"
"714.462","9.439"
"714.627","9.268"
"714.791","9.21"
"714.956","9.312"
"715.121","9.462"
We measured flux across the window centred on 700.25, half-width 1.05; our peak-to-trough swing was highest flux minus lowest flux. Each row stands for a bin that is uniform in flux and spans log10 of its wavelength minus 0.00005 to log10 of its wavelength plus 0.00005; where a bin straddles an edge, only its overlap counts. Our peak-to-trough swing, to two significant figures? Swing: 1.1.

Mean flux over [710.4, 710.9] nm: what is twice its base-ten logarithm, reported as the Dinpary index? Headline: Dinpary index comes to 1.98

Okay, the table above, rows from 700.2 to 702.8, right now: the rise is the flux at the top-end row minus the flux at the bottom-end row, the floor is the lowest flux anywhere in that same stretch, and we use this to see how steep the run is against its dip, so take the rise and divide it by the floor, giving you 0.04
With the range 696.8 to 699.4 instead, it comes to 0.01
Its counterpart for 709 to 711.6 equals -0.01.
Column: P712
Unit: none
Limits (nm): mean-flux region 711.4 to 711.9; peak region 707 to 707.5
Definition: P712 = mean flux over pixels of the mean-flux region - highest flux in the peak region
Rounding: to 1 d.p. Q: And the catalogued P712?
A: -1.1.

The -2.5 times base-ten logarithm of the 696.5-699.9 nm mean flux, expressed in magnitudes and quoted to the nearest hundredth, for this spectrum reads -2.52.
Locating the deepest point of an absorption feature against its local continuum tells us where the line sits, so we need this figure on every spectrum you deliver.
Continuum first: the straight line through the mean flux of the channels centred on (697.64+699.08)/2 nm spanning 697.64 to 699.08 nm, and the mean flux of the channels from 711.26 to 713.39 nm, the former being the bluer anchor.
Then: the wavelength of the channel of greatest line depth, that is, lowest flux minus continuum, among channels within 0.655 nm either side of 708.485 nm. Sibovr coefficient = 708.891 nm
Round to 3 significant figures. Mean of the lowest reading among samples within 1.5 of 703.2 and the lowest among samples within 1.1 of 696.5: 9.95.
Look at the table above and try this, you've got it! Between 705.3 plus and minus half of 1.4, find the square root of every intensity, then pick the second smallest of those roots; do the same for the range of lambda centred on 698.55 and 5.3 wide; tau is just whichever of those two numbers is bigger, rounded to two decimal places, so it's 3.11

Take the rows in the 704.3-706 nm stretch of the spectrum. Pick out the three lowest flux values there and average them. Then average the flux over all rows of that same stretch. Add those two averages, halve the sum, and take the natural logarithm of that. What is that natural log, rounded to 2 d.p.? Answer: 2.30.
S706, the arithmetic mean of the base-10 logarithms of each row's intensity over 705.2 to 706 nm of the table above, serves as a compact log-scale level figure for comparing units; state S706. 0.99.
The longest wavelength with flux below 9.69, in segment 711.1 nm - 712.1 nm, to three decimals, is 711.835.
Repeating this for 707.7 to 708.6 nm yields 708.564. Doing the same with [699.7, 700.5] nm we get 700.453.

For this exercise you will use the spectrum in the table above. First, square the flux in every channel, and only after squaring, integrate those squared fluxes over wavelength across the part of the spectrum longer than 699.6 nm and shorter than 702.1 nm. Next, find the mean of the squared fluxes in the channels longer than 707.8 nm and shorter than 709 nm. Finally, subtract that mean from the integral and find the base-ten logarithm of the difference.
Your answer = 2.2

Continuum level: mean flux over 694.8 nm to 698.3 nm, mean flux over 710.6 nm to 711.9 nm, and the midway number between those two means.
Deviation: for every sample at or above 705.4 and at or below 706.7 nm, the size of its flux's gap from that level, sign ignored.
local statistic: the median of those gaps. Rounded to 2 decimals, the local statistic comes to 0.31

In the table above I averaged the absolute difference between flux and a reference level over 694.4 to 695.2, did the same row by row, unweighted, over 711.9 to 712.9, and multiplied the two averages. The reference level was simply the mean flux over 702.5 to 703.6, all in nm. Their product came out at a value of 0.01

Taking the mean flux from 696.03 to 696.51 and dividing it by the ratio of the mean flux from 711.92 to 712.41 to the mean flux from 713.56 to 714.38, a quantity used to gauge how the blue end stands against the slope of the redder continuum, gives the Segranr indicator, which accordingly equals 10.4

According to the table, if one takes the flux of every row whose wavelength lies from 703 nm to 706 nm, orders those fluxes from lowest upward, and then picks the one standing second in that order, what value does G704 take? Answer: 9.684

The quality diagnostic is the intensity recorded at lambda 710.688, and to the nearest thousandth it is 9.700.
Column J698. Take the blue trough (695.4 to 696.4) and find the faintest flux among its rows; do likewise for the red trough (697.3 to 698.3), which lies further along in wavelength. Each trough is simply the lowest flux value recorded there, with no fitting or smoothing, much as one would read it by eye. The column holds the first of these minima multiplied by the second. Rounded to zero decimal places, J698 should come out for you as 102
